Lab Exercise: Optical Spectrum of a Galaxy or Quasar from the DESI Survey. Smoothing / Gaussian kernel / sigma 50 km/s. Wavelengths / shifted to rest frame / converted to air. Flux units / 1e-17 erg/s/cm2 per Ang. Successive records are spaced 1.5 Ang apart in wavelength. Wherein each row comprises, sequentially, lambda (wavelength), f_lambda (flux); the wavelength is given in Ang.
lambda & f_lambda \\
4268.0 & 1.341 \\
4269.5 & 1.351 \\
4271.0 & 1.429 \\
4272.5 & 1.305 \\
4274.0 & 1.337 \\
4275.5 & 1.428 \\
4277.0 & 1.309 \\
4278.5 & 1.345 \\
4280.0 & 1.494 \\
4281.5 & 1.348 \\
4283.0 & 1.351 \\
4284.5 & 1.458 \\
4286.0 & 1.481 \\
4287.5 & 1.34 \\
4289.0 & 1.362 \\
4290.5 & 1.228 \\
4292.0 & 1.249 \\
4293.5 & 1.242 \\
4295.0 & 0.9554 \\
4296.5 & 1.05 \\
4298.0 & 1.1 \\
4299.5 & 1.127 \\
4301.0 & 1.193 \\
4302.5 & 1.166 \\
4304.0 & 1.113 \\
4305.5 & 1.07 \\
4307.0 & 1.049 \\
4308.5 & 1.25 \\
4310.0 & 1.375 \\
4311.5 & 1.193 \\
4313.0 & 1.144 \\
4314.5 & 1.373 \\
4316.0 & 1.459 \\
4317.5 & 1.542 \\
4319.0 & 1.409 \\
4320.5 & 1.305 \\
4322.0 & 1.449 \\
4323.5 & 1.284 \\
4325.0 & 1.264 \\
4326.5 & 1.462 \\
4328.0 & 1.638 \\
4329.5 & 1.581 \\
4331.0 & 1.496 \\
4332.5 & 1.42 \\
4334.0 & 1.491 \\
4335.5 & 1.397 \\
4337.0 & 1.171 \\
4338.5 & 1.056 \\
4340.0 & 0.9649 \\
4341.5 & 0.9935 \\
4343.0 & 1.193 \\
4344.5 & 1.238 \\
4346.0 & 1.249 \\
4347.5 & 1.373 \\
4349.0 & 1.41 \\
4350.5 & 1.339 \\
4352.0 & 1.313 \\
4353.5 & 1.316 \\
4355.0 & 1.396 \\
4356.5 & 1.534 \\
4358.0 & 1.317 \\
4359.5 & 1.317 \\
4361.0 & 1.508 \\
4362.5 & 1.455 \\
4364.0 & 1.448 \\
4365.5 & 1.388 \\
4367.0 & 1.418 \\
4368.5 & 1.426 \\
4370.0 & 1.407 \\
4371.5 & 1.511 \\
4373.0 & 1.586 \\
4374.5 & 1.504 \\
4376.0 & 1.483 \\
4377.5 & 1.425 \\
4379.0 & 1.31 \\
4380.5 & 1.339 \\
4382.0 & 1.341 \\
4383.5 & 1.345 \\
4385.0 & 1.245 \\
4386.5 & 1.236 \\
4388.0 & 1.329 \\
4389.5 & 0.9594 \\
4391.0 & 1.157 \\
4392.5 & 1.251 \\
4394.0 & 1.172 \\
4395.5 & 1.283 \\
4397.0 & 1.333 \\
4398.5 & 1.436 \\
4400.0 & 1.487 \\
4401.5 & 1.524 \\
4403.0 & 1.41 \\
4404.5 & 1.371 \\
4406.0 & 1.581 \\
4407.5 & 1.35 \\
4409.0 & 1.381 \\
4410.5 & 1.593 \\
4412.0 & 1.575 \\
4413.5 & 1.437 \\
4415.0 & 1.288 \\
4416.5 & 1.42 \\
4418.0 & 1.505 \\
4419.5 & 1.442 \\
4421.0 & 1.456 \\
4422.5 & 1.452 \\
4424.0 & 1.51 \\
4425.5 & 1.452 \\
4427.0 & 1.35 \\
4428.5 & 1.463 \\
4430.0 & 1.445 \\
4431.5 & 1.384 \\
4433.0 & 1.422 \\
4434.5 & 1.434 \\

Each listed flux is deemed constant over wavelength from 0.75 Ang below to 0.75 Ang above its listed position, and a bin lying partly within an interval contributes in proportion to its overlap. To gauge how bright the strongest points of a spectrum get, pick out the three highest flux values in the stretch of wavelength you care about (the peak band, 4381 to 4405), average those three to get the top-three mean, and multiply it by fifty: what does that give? 74.1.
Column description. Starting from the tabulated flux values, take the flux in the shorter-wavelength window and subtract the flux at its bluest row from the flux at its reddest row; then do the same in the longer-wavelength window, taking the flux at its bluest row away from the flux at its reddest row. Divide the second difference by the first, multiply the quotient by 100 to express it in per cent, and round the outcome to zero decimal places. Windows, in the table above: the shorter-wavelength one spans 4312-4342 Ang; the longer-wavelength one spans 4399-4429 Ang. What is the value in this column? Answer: 16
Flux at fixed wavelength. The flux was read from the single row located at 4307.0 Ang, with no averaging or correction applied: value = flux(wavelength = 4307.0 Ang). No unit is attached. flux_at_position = 1.049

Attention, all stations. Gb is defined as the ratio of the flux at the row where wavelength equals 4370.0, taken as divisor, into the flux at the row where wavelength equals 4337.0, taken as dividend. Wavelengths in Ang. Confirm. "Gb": 0.83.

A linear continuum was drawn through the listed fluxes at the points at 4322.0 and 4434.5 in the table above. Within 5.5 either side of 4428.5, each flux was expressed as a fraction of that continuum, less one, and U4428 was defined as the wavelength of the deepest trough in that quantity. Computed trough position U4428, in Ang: 4427.0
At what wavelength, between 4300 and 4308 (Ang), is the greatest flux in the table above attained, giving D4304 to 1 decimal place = 4301.0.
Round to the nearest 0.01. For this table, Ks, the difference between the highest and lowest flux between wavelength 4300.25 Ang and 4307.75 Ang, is 0.14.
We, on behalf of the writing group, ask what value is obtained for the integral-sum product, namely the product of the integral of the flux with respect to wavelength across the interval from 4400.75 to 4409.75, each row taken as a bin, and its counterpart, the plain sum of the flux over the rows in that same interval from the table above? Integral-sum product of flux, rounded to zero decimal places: 111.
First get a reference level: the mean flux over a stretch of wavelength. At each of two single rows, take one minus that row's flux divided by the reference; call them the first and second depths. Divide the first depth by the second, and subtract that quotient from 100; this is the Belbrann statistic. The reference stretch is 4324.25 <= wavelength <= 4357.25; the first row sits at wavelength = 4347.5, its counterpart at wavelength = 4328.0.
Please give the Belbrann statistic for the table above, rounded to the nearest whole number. 100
